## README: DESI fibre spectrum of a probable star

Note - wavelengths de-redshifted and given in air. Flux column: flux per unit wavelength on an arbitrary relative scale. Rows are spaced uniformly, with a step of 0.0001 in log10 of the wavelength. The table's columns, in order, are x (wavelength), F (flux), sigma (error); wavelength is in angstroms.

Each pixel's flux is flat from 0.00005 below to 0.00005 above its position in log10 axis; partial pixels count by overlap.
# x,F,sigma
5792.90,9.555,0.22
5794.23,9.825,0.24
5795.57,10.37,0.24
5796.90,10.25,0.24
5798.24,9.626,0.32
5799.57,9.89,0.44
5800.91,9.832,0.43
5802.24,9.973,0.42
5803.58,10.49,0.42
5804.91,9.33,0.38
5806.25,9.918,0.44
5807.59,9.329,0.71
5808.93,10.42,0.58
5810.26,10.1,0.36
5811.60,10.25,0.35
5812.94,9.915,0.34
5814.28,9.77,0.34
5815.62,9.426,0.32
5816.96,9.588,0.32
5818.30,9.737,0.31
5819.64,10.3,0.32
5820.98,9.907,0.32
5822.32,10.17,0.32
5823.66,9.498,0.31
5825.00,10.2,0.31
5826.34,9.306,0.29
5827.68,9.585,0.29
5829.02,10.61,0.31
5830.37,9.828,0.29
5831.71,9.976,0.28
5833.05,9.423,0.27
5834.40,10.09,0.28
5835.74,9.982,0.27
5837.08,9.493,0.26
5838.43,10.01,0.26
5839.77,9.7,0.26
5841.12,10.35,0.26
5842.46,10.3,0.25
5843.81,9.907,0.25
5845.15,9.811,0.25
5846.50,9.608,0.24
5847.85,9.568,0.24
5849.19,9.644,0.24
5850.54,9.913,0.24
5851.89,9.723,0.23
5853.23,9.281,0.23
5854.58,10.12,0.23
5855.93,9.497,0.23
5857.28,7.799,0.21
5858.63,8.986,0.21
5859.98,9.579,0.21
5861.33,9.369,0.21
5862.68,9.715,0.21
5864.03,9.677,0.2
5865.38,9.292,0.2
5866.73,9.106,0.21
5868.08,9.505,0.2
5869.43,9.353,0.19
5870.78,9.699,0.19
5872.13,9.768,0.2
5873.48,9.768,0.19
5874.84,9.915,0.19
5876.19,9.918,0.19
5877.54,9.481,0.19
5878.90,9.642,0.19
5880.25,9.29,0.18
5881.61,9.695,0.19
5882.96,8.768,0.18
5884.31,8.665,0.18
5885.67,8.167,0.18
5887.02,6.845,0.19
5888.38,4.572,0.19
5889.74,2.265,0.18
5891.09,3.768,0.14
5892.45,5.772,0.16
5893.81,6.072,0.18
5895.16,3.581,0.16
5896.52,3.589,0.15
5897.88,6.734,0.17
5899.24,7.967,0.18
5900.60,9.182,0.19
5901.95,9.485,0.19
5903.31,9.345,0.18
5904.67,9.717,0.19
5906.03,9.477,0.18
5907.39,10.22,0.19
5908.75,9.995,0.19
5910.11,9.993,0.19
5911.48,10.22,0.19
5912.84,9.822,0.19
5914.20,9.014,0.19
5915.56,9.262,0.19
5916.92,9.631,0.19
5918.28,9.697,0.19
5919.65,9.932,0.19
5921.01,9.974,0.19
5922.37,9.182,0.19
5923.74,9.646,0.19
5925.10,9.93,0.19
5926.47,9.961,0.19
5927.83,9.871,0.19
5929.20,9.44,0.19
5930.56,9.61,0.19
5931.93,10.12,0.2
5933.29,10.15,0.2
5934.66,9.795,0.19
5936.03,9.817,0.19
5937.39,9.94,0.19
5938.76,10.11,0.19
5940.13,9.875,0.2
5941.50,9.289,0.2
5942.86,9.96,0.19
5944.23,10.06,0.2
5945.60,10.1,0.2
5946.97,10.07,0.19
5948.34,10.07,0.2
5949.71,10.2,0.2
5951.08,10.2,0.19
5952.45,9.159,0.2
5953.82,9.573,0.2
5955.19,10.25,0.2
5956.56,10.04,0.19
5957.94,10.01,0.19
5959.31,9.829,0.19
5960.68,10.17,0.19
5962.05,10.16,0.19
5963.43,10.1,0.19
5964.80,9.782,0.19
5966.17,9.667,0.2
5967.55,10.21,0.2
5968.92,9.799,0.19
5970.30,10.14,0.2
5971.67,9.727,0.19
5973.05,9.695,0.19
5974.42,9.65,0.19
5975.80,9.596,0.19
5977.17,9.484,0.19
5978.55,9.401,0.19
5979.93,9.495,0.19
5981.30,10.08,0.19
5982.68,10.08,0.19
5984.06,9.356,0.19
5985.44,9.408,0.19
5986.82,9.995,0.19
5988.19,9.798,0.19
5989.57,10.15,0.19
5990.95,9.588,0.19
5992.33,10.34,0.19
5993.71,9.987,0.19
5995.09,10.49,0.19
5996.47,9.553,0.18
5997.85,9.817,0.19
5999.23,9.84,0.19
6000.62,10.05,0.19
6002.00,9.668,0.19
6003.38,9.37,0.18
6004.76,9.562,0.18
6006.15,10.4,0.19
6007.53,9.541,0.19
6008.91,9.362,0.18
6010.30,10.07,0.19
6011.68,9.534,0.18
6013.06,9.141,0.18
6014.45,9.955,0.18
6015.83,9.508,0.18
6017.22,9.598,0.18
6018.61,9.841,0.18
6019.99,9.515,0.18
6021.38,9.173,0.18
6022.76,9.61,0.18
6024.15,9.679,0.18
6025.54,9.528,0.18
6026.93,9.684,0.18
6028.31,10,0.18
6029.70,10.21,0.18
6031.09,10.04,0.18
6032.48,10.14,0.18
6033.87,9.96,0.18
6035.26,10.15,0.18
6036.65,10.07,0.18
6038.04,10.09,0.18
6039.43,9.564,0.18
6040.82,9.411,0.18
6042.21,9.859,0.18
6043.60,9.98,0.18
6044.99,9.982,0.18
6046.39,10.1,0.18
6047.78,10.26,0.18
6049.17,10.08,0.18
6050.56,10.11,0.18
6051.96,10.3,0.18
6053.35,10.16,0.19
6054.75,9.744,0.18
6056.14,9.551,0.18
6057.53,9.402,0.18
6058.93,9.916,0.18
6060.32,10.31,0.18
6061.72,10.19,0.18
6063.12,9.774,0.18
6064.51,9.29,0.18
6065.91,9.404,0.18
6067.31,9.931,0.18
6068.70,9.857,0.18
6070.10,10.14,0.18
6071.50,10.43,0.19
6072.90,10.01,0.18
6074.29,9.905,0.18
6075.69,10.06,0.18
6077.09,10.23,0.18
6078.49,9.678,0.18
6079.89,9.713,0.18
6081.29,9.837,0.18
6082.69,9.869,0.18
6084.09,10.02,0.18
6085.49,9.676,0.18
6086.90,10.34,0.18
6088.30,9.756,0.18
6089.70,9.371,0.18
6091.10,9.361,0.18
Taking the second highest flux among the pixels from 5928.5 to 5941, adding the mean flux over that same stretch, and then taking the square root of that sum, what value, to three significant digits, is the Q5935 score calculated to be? 4.47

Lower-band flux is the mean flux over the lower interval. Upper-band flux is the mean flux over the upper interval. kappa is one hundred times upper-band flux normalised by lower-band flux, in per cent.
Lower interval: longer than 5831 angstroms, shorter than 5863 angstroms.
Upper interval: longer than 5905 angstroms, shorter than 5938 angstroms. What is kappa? 101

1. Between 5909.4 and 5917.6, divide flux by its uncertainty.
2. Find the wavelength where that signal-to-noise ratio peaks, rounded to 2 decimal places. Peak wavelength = 5911.48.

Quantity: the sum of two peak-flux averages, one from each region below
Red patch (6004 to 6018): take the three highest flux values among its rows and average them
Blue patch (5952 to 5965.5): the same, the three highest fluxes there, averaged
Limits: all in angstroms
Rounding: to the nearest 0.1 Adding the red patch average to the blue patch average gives 20.3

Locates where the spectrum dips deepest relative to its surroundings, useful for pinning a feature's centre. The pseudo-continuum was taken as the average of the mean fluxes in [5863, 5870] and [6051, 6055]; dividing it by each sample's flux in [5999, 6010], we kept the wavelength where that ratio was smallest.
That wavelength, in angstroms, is 6006.15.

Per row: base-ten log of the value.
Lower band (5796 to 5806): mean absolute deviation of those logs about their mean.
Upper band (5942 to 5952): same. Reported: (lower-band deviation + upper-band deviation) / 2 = 0.0074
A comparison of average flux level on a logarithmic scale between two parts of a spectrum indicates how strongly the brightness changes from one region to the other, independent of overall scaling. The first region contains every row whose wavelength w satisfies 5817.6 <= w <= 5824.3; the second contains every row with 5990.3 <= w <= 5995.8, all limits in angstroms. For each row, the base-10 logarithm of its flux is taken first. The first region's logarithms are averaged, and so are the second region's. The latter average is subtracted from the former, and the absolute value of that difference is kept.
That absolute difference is 0.0077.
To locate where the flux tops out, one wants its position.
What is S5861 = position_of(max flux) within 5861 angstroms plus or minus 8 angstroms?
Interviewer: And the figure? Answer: 5854.58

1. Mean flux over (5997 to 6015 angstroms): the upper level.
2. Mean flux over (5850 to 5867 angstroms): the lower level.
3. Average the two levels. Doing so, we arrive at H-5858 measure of 9.55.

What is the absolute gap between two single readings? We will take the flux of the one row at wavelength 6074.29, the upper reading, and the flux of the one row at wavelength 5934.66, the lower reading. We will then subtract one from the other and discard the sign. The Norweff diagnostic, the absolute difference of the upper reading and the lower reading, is 0.11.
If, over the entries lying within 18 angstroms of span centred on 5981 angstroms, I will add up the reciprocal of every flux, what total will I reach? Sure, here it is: 1.34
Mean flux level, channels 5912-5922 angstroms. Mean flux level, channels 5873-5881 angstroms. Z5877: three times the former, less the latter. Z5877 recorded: 19.2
